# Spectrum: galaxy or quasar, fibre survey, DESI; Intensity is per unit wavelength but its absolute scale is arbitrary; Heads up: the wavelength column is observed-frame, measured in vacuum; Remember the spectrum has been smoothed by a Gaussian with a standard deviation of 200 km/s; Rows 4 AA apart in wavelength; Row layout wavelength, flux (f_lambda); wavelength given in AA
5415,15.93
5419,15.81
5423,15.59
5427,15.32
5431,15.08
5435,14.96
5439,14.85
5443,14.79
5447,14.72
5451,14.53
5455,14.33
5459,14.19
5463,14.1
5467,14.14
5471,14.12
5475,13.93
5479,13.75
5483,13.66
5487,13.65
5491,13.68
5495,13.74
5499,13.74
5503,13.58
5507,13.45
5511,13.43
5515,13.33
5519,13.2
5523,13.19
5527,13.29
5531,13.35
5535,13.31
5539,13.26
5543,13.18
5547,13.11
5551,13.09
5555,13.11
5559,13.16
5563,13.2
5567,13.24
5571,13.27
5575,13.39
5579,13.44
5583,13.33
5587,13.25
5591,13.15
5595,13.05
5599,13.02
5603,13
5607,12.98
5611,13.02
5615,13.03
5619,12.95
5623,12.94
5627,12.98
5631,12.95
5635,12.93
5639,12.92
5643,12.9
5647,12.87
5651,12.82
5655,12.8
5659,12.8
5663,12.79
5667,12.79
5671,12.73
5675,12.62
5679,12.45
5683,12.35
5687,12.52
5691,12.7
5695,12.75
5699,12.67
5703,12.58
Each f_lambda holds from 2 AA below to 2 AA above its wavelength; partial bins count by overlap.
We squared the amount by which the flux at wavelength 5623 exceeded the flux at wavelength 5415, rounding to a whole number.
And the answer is 9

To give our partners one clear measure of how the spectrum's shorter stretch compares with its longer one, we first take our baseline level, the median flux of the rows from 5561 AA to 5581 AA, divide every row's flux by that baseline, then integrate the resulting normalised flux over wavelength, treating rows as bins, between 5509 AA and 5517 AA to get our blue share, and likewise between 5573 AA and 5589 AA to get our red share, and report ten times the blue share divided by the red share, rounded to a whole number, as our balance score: 5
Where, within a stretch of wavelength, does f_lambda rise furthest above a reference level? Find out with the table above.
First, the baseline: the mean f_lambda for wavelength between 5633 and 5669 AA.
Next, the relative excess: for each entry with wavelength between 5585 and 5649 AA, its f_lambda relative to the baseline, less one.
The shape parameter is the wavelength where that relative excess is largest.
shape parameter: 5587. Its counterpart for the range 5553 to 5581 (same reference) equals 5579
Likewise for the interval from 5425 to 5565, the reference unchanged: 5427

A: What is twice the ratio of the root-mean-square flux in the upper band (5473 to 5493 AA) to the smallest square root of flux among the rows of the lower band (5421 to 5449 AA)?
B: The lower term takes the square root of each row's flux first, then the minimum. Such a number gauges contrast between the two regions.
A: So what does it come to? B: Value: 7.16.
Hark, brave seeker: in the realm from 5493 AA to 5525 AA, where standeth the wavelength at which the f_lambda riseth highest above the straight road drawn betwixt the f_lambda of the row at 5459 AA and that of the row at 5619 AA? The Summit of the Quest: 5499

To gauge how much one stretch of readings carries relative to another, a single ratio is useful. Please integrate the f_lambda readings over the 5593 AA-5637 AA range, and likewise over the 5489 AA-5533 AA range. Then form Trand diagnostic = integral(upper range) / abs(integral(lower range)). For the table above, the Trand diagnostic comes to 0.97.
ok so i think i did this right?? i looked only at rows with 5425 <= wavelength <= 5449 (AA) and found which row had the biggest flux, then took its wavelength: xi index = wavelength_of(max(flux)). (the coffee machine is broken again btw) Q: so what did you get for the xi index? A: 5427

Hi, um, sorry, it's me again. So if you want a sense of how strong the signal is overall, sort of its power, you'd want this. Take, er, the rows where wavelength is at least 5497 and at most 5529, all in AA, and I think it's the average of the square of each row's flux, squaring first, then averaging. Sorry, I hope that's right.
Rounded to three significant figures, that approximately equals 180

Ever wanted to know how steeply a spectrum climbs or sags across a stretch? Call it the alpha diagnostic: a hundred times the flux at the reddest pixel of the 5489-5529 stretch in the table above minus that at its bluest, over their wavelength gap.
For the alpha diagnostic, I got -1.08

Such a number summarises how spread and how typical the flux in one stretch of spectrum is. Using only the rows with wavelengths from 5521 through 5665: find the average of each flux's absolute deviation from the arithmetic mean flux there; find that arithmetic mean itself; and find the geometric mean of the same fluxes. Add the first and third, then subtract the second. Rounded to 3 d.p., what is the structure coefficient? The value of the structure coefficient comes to 0.153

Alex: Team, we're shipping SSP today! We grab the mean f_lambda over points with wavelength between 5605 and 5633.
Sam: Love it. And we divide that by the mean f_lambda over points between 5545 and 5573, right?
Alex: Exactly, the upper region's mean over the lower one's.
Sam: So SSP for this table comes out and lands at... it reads 0.99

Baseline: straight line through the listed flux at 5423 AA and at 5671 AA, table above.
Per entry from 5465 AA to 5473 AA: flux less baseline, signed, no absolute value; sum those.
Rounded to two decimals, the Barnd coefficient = -1.86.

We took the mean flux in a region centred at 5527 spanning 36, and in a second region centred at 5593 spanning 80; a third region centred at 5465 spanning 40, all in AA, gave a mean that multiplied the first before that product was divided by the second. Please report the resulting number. 14.3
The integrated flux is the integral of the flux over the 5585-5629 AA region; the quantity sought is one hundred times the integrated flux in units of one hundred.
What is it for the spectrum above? 573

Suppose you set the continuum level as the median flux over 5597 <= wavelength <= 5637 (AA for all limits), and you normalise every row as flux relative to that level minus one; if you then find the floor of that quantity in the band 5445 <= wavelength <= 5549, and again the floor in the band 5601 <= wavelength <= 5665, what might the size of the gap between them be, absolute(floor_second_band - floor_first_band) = 0.025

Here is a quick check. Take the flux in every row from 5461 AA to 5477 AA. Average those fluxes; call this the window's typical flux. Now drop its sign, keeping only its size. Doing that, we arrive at 14.07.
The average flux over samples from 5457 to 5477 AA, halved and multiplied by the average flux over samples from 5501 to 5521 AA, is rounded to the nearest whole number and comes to 94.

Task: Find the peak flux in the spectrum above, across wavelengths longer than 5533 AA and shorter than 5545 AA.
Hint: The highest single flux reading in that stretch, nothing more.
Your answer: 13.31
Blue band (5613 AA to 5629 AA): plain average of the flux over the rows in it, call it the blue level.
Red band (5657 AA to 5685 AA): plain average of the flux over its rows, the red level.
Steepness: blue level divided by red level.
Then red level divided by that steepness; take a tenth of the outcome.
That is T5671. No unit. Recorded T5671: 1.233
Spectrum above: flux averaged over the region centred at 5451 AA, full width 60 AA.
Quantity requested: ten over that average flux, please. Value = 0.687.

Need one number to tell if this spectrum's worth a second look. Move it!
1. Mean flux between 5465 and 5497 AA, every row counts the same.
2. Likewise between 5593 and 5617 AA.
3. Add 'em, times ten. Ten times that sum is 269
